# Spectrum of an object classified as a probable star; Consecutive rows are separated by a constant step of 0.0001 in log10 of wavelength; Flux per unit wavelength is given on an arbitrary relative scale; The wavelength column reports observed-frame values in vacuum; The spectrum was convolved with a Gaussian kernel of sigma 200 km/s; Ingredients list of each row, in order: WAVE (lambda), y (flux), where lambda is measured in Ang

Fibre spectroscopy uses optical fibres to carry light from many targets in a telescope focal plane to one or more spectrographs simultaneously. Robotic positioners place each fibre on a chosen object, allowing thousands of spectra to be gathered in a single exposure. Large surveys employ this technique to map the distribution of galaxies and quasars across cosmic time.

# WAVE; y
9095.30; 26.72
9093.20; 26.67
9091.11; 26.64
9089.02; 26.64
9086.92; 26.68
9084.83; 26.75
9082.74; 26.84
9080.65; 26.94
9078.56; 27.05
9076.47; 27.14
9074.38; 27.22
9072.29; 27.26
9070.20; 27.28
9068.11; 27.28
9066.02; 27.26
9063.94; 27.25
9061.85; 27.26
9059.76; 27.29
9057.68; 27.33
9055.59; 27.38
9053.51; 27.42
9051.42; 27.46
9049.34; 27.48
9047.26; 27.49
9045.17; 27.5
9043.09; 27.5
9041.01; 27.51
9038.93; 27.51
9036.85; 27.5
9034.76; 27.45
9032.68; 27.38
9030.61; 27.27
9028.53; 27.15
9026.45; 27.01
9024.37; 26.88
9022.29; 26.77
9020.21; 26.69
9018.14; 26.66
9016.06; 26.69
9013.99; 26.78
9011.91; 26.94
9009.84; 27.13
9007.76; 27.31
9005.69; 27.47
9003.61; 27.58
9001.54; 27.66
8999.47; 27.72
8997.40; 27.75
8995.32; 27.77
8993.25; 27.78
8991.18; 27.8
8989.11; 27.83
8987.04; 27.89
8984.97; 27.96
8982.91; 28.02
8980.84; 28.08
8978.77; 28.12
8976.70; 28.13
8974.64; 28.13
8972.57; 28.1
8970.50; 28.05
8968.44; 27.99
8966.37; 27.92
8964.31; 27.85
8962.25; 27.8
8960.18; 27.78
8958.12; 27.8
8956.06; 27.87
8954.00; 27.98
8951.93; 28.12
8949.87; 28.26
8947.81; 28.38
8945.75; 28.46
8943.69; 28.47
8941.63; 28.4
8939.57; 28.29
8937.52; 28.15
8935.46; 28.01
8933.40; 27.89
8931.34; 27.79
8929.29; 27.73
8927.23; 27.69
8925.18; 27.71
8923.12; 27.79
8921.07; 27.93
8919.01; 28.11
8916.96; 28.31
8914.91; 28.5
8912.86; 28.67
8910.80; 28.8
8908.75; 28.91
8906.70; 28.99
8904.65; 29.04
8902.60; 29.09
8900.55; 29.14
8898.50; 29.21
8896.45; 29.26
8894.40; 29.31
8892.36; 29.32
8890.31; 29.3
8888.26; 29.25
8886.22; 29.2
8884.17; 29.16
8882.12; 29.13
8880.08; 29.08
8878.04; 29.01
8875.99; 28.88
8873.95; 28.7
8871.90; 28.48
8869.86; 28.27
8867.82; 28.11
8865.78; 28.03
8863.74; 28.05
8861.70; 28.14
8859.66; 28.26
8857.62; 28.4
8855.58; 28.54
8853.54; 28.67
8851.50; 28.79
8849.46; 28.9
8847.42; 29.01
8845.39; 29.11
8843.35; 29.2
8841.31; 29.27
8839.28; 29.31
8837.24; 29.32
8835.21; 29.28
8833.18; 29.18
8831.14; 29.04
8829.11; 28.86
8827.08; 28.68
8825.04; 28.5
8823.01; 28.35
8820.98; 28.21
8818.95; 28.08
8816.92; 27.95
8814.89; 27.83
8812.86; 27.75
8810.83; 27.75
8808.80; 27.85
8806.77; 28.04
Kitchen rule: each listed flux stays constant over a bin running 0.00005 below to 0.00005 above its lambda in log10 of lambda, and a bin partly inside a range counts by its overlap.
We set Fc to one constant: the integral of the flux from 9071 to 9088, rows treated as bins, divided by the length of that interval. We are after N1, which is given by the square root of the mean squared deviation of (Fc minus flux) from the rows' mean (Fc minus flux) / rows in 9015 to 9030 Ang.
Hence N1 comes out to 0.17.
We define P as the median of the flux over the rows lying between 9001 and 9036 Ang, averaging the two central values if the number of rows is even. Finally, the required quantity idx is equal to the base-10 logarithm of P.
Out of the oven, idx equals 1.433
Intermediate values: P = 27.1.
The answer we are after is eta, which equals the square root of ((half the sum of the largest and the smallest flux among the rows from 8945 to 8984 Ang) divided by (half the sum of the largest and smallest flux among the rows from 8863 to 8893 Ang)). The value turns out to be 0.990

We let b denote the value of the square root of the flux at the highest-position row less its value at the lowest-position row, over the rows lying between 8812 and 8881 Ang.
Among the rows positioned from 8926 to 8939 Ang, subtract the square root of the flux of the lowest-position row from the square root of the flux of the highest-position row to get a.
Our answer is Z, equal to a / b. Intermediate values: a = 0.04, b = 0.12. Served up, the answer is 0.3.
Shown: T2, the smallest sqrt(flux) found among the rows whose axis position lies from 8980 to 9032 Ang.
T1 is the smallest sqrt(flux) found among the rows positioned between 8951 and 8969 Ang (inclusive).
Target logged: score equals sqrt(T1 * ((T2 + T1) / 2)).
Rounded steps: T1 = 5.27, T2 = 5.16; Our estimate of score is 5.24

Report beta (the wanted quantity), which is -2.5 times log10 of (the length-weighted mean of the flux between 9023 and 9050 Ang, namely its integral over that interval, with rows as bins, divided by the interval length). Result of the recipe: -3.59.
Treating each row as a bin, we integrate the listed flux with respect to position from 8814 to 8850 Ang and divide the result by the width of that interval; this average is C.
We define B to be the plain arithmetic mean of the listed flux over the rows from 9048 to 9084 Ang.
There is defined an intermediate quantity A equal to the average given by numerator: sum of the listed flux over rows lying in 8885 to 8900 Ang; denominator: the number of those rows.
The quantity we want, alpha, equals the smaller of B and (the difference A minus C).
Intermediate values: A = 29.3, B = 27.2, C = 28.8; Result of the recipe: 0.5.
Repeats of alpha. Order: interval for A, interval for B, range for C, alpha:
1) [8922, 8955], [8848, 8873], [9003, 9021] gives 1.1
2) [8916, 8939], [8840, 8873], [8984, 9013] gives 0.3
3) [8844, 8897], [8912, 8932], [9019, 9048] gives 1.5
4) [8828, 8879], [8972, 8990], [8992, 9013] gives 1.3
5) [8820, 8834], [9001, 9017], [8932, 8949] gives 0.4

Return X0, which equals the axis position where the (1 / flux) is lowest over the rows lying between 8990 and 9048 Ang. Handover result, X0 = 8991.18 Ang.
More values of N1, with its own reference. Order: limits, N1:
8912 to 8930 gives 0.35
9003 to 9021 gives 0.34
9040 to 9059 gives 0.06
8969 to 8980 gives 0.03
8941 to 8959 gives 0.24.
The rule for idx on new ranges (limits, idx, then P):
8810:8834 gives 1.451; 28.3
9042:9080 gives 1.436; 27.3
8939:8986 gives 1.448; 28.1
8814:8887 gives 1.459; 28.7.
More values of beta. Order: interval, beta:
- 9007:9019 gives -3.57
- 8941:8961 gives -3.62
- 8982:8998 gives -3.61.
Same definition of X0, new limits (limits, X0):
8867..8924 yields 8892.36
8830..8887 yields 8837.24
